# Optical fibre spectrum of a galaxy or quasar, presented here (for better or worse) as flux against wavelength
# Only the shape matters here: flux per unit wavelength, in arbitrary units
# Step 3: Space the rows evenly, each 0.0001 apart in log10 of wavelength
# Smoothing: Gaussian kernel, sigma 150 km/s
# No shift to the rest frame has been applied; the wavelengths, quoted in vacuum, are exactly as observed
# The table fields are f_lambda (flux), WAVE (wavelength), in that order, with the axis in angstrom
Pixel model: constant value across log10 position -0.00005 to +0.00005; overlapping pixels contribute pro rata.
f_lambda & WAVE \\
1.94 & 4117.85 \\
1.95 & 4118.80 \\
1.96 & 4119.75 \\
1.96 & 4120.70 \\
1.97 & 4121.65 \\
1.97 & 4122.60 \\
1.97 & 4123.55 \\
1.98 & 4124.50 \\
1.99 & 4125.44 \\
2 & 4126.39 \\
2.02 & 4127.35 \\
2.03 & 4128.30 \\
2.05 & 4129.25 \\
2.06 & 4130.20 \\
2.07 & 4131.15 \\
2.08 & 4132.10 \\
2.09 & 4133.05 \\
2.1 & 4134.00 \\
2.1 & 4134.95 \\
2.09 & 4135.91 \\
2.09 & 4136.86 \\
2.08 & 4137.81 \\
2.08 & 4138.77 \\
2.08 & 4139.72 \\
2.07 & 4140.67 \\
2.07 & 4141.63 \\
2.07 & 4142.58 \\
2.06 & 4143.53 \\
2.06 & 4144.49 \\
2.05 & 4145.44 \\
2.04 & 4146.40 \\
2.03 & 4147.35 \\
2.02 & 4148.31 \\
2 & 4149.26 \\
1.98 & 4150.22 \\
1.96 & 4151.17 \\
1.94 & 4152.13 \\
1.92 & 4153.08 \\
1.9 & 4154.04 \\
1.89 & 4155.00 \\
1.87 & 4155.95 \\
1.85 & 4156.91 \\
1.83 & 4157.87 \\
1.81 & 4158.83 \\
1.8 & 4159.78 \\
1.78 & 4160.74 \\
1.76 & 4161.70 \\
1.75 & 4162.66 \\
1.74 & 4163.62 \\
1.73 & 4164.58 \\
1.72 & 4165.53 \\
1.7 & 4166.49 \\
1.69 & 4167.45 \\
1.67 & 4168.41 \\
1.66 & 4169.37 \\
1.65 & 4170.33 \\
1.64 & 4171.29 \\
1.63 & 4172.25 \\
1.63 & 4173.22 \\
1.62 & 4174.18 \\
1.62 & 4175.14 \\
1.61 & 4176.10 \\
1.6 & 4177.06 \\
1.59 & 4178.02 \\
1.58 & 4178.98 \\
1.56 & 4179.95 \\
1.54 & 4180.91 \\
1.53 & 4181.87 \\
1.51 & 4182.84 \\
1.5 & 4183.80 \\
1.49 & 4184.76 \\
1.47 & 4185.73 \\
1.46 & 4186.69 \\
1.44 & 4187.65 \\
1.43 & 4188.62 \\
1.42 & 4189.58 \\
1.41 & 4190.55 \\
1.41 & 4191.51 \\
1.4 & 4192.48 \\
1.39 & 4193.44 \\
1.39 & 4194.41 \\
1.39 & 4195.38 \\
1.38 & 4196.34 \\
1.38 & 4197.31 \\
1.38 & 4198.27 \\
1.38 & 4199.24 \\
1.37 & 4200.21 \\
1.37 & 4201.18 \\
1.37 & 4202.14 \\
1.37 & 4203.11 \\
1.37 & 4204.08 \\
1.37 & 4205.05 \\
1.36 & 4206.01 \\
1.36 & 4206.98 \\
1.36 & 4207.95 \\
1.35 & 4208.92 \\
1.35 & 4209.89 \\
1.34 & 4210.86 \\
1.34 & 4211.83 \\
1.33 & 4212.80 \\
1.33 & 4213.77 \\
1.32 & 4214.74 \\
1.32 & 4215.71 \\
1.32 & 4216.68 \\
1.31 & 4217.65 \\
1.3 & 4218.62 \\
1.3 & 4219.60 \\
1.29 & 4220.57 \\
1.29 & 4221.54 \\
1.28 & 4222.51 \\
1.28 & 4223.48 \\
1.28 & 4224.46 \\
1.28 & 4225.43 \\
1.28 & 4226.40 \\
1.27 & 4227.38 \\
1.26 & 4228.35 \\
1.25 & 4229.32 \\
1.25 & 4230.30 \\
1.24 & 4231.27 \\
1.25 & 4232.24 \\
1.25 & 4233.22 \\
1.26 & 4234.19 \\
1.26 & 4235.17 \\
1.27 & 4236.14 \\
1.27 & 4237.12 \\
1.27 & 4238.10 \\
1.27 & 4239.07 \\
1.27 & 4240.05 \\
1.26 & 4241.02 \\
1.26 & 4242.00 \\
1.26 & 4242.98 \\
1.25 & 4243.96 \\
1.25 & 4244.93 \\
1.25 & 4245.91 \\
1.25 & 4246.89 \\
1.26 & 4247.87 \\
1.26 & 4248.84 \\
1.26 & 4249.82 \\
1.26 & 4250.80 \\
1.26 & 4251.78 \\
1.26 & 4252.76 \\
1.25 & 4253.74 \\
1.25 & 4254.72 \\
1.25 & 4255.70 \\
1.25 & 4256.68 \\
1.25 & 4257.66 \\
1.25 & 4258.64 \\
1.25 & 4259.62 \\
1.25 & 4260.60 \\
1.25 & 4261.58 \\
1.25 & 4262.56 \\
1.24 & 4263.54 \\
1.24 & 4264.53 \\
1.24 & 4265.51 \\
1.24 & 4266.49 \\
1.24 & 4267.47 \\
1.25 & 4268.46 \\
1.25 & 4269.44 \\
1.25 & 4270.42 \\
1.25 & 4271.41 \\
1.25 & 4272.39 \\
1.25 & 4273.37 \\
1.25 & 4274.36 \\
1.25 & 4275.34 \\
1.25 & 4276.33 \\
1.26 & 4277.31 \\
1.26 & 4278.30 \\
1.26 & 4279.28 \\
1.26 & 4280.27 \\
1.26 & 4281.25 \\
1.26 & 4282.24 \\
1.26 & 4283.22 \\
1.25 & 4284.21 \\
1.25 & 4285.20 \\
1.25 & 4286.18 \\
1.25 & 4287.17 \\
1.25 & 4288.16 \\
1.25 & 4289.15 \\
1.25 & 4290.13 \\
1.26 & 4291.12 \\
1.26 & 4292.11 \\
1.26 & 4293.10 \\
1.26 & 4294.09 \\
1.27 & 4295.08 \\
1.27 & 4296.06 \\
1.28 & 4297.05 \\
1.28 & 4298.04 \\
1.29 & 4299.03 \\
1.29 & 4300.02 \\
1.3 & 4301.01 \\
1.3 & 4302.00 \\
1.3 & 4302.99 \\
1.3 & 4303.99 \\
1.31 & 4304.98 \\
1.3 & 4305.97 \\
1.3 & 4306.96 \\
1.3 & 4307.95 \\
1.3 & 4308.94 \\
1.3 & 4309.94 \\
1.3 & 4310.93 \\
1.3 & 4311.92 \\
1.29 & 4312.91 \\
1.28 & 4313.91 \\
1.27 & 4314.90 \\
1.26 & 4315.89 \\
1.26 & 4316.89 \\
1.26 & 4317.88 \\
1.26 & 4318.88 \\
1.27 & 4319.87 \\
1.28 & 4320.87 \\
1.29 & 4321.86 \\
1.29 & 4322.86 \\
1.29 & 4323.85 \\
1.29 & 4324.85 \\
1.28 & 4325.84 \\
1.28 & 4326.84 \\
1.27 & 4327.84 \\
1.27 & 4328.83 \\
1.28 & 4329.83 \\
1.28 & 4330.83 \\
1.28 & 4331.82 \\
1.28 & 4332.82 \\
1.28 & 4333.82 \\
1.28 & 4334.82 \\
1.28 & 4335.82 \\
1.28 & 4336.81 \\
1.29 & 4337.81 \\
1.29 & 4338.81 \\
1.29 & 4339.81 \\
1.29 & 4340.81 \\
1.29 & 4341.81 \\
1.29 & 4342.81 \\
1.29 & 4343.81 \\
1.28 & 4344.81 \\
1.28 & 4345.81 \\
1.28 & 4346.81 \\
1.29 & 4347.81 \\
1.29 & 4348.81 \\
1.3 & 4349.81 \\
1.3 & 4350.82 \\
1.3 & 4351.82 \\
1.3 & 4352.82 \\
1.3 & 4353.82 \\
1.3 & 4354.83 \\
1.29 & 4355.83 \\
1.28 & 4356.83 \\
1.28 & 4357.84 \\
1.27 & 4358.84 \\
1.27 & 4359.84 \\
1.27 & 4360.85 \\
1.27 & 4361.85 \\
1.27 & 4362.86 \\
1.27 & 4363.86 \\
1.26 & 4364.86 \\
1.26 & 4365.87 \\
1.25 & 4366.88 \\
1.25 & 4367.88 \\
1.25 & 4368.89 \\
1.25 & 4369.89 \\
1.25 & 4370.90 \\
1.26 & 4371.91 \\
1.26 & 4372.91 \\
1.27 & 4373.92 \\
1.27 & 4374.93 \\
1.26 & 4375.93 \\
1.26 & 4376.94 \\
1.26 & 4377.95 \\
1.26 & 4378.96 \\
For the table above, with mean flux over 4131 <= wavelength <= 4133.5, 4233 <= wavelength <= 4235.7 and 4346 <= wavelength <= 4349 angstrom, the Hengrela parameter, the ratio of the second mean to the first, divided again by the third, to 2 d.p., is 0.47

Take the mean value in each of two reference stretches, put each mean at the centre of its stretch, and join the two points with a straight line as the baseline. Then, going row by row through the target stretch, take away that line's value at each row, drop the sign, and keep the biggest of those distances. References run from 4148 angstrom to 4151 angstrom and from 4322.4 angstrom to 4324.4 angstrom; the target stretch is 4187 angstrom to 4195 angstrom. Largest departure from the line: 0.43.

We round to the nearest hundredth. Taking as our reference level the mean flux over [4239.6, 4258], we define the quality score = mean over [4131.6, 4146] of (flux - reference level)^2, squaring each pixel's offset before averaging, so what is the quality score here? 0.68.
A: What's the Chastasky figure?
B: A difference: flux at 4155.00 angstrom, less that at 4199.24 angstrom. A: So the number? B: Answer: 0.5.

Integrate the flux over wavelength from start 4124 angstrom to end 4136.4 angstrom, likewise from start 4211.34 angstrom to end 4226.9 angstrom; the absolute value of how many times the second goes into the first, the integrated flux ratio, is 1.3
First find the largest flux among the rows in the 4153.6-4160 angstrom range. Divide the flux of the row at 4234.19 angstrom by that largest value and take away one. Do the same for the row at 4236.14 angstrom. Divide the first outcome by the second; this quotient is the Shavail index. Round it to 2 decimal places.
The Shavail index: 1.02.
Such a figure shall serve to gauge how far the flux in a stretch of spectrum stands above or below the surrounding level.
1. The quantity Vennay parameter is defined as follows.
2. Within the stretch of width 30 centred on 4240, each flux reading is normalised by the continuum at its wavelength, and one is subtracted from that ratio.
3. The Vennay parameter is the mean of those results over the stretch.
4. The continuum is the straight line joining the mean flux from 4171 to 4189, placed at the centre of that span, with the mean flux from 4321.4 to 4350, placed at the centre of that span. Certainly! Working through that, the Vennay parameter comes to -0.13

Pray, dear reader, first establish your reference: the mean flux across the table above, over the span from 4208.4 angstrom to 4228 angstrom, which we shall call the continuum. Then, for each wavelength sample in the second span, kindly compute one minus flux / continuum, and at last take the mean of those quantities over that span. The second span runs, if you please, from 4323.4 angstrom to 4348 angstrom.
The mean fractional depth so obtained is 0.019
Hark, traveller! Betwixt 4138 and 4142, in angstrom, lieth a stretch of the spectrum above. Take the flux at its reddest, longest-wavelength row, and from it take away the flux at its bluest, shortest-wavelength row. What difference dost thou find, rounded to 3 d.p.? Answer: -0.010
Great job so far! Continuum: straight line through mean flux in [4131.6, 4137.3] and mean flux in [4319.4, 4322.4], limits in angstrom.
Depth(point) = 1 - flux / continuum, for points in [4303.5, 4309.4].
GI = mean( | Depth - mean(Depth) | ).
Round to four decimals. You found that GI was 0.0039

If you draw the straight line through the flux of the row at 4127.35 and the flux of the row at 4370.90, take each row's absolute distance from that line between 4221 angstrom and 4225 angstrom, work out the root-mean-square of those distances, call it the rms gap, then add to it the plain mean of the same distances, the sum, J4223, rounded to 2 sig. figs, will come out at 0.87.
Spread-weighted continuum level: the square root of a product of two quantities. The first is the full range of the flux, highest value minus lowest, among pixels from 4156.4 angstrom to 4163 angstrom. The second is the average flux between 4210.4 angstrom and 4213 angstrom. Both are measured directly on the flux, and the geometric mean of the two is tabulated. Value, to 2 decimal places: 0.37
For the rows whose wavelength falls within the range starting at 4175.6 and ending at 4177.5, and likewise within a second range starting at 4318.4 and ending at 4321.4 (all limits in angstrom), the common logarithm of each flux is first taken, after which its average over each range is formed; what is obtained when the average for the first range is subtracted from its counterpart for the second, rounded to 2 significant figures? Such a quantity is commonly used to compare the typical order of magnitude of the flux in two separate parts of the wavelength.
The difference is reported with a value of -0.10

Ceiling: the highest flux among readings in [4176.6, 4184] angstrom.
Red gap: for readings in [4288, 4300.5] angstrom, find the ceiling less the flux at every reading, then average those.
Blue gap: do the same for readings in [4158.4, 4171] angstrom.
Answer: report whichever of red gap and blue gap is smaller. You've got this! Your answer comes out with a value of -0.1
